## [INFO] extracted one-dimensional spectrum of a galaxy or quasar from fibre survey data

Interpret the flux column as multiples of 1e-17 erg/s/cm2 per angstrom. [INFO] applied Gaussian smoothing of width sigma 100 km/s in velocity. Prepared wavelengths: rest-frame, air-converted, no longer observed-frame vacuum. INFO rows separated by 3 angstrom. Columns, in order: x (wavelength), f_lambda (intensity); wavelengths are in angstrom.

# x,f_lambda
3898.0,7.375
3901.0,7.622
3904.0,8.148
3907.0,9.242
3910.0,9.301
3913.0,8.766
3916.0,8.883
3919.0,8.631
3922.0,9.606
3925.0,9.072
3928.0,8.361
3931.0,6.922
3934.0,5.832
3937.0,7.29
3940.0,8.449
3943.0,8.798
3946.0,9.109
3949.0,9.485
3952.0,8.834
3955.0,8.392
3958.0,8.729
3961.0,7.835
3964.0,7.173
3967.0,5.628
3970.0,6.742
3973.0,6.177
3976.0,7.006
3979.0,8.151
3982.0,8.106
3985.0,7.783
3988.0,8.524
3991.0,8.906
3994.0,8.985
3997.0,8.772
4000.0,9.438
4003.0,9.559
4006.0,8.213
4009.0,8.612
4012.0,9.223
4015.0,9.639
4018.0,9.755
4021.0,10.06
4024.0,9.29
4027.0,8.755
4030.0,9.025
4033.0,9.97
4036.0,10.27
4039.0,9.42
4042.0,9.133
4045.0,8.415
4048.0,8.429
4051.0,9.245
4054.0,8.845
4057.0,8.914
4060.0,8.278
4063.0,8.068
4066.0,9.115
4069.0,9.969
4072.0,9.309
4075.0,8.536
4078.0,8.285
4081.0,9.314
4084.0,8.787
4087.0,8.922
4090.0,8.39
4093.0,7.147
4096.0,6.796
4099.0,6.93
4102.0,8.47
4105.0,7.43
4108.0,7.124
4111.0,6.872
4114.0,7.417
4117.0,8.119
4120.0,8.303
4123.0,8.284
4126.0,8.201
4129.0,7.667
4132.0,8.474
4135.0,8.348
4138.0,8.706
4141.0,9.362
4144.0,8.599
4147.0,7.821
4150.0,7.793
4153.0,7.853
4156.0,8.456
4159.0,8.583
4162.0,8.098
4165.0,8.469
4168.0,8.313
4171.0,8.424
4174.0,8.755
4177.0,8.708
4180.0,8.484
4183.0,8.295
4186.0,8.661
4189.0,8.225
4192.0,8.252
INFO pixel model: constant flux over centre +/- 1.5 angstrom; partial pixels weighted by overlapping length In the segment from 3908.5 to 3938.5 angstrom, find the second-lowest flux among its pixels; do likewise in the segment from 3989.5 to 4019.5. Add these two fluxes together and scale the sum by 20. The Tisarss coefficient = 311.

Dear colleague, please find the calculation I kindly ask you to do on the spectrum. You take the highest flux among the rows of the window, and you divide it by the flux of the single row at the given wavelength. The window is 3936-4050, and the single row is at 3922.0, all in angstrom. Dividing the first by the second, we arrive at 1.07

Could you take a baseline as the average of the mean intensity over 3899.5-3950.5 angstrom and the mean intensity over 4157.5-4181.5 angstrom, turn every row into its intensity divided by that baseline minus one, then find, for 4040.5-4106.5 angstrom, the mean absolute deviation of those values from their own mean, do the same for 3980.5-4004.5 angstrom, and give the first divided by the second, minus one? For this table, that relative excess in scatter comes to 0.3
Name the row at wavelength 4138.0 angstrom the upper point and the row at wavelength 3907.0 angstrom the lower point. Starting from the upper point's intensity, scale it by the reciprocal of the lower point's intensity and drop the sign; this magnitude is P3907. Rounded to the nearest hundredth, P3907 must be 0.94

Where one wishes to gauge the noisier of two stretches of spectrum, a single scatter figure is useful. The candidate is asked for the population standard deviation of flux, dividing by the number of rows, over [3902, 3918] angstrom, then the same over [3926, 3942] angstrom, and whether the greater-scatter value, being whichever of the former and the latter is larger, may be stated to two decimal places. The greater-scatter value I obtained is 0.97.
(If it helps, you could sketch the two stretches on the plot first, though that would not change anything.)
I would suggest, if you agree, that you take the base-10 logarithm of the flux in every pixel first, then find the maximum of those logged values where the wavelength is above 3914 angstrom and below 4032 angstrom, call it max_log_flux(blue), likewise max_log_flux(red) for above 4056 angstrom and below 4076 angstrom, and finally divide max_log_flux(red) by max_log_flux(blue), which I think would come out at 1.00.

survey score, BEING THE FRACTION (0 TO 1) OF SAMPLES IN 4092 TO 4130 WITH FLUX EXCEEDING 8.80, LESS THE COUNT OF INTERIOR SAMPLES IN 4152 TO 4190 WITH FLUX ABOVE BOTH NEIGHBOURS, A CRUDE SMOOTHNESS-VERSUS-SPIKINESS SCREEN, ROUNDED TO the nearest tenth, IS -4.0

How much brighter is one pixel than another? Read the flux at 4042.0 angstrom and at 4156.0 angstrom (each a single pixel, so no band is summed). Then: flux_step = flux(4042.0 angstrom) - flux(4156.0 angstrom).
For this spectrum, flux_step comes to 0.7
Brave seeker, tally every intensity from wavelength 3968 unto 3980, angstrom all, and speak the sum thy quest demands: 28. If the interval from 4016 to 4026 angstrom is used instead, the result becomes 29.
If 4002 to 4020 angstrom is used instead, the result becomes 55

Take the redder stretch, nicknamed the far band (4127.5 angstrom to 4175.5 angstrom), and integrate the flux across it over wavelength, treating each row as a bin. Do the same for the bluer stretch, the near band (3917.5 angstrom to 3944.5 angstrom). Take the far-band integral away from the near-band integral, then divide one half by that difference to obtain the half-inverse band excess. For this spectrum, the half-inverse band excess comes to -0.0027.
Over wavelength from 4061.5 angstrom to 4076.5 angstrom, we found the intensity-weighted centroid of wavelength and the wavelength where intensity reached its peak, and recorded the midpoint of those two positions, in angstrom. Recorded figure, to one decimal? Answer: 4069.0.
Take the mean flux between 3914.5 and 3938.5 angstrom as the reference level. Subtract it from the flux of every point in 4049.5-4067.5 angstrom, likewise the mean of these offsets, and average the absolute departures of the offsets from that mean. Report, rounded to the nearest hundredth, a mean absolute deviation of 0.38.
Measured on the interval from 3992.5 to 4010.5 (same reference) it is 0.40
